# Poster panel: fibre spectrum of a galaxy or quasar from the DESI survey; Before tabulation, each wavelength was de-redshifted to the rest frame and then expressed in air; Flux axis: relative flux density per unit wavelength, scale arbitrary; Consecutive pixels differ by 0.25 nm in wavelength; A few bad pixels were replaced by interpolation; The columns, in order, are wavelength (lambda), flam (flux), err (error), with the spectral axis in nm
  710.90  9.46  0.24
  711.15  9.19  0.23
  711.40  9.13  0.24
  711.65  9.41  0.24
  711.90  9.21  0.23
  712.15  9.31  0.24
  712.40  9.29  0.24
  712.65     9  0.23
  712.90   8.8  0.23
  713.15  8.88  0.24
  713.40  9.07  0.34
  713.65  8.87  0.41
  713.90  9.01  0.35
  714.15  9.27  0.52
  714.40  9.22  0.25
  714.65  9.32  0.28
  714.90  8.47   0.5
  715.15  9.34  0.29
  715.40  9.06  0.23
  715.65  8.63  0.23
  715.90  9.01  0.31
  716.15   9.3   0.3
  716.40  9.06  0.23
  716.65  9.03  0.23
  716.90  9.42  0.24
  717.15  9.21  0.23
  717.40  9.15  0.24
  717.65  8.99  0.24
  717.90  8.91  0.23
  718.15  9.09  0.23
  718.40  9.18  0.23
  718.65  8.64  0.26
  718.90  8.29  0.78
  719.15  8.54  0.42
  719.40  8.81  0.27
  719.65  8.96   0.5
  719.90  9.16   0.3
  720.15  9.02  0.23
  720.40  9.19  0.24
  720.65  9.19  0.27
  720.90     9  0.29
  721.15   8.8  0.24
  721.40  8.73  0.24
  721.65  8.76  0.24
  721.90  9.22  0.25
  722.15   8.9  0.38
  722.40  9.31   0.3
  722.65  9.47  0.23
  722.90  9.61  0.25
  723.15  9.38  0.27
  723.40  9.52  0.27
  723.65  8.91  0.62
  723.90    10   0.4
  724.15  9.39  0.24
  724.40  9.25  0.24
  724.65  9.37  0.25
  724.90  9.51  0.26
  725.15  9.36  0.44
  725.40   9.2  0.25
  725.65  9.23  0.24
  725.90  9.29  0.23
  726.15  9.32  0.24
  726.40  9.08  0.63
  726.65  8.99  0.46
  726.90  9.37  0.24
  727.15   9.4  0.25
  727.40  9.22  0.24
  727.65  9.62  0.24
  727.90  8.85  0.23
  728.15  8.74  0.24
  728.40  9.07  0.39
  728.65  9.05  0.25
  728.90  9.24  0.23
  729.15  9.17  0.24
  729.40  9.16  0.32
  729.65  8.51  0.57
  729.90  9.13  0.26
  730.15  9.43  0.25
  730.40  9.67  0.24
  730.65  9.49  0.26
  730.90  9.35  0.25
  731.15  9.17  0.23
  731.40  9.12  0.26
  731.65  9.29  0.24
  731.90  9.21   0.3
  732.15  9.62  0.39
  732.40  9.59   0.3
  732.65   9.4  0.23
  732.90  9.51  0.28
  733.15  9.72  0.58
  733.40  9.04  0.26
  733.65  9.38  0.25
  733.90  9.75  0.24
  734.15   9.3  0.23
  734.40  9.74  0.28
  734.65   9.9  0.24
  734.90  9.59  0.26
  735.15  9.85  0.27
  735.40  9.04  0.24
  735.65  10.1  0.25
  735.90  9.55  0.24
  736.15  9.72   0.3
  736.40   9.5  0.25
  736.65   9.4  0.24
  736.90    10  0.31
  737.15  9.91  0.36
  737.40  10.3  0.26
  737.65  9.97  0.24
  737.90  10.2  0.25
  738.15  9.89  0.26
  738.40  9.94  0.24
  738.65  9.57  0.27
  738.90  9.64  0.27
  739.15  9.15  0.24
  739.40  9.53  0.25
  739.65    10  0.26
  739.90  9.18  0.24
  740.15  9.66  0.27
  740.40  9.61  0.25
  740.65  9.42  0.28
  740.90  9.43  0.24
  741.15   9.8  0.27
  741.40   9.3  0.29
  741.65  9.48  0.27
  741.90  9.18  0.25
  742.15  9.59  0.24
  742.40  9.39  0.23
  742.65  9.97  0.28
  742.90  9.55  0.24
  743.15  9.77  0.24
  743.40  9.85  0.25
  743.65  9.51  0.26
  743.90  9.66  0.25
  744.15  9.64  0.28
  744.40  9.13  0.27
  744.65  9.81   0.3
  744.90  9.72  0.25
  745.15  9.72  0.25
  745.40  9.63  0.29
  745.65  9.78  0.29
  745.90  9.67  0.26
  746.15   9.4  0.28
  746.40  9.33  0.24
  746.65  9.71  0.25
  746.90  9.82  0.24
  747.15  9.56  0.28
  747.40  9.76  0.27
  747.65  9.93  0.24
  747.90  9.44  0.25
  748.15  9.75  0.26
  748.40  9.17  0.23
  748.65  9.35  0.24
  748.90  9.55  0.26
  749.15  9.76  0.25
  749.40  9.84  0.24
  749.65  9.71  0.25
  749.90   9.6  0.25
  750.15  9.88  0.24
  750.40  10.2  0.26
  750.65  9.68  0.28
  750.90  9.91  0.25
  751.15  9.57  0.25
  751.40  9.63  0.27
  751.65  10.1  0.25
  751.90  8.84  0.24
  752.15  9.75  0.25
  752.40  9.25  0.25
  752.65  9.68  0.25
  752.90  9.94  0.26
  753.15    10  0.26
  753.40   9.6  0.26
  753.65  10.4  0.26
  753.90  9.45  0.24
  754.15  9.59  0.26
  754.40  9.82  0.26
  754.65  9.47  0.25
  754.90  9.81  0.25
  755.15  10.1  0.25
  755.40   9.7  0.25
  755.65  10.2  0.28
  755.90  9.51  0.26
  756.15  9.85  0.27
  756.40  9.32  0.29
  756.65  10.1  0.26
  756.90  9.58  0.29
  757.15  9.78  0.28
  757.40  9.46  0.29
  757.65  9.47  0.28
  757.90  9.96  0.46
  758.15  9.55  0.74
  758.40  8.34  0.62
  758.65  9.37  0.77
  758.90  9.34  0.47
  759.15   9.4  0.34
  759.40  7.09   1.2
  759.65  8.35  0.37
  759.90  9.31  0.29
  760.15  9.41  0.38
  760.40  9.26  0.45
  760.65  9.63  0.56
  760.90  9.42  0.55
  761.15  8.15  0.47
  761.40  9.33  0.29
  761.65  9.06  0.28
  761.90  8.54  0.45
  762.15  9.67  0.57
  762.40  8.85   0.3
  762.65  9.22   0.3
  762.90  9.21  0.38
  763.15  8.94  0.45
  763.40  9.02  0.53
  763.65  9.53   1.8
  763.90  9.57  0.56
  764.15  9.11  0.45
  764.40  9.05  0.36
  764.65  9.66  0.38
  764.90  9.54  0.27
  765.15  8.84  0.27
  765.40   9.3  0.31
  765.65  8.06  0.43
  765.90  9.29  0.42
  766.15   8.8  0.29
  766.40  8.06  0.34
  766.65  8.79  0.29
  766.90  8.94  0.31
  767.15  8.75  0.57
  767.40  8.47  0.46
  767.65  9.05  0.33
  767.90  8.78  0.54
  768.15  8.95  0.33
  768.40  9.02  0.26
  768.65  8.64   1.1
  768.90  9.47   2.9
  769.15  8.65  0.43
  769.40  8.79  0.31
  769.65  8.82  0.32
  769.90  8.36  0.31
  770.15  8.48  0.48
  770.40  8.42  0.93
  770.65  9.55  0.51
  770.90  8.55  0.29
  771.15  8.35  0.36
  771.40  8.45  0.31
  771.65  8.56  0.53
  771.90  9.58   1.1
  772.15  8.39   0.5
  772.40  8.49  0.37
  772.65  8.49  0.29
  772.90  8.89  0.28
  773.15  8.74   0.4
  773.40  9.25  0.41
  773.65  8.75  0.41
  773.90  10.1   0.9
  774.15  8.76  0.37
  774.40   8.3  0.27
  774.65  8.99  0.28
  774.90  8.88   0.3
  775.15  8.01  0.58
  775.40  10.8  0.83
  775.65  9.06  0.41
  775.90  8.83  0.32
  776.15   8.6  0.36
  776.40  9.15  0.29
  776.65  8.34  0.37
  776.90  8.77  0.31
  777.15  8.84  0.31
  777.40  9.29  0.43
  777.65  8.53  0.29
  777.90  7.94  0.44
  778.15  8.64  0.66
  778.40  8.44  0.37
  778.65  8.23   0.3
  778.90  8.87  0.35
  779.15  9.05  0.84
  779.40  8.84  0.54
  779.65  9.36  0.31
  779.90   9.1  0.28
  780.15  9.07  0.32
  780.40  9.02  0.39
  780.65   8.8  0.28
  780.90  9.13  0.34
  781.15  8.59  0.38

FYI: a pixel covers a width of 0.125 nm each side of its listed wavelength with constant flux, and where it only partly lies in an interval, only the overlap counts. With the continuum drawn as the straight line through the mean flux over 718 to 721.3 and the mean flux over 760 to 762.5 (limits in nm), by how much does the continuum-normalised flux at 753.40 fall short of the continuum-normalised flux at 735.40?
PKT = -0.05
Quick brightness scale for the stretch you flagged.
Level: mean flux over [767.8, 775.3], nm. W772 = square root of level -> 2.96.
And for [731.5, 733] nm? 3.07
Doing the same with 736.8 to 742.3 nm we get 3.11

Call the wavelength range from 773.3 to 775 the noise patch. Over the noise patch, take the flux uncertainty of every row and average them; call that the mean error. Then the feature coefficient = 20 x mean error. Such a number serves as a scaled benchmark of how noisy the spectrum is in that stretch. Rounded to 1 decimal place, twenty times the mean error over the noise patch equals 8.4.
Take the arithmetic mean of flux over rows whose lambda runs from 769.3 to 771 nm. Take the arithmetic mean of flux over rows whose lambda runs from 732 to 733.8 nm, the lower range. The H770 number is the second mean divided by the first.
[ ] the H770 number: 1.09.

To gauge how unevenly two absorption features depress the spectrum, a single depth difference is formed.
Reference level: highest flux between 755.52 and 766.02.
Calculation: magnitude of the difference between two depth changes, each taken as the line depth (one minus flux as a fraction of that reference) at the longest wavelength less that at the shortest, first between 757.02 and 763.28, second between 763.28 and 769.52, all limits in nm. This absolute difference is 0.06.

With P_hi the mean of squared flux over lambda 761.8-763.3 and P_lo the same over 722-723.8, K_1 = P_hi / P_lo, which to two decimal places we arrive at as 0.95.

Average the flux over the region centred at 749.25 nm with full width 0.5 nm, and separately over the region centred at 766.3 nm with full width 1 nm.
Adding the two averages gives 18.5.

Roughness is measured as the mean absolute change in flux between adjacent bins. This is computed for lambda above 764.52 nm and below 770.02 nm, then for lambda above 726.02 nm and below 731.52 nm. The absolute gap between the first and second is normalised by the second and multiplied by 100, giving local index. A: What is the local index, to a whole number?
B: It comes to 95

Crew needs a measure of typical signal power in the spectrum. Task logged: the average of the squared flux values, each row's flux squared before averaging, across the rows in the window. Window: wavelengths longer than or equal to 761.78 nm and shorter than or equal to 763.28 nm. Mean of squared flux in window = 82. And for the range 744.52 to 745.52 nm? 94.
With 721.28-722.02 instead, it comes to 79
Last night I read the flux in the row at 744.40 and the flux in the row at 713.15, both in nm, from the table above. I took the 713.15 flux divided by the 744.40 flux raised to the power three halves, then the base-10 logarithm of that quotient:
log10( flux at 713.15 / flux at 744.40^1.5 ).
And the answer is -0.492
